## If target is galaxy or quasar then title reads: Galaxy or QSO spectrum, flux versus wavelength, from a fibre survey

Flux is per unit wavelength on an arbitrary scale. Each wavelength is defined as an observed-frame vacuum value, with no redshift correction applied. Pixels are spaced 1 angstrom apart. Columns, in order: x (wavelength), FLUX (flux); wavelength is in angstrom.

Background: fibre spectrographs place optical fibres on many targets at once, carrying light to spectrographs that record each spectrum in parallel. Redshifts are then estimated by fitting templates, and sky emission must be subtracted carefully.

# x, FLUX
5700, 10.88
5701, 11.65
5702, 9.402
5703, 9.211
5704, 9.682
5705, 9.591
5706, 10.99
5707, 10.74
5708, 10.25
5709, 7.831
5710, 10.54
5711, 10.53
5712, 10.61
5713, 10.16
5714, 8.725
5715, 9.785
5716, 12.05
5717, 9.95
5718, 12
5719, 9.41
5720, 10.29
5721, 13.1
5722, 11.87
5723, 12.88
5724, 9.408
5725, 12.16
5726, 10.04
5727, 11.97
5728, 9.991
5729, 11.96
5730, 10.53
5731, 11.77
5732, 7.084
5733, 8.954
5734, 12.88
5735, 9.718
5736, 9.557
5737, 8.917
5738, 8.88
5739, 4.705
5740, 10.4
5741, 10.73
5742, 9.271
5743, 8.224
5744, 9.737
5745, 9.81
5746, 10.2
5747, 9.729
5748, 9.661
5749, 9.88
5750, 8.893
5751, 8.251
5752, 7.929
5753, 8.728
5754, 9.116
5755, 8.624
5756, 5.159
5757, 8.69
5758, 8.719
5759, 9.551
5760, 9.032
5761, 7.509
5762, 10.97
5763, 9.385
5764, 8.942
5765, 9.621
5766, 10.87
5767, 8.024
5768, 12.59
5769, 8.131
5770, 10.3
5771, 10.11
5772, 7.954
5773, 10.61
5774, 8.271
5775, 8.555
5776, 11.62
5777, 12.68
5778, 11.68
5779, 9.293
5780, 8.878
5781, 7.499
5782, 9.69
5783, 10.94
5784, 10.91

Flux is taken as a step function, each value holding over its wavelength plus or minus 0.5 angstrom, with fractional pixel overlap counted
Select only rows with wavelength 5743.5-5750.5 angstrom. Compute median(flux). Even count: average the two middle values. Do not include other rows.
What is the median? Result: 9.7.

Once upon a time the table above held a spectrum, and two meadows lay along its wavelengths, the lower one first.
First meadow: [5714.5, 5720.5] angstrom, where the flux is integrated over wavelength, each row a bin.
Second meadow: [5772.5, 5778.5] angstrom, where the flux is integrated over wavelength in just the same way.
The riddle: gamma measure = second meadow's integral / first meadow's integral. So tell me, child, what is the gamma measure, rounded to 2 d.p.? 1.00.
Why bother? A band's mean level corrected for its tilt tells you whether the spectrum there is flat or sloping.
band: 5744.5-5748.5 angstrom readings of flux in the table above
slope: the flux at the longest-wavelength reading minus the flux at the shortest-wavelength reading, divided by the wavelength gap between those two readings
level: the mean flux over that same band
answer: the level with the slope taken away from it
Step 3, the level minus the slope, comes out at 9.9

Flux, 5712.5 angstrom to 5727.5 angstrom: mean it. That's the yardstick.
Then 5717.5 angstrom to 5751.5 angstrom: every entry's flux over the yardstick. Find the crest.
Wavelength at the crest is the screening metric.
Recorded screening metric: 5721 angstrom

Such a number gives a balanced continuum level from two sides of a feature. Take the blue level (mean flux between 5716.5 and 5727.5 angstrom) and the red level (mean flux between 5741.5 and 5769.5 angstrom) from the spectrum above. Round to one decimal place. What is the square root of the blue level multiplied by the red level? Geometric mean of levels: 10.1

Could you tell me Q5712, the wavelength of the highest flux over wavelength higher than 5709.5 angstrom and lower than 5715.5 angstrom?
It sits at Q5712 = 5712 angstrom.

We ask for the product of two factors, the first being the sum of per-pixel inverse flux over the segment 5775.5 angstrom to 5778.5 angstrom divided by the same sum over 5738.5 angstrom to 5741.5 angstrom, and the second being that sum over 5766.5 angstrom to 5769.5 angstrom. 0.20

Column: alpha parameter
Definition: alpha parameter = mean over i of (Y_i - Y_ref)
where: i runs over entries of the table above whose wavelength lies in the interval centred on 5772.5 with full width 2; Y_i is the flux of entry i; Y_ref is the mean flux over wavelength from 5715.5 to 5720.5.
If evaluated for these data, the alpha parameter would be -1.5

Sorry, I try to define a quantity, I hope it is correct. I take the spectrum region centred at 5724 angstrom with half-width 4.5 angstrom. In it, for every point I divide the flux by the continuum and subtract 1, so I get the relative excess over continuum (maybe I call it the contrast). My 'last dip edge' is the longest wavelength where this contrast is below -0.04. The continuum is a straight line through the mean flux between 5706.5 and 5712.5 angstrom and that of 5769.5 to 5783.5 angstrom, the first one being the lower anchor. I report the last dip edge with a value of 5724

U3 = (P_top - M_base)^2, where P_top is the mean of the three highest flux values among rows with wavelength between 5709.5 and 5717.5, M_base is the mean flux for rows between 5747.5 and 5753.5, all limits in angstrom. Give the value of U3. 4.7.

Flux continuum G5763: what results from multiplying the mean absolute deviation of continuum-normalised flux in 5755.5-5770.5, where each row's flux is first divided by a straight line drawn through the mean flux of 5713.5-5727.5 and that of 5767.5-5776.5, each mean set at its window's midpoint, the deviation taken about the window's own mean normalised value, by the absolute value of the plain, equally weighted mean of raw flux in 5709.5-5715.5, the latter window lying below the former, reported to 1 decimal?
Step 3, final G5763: 1.3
